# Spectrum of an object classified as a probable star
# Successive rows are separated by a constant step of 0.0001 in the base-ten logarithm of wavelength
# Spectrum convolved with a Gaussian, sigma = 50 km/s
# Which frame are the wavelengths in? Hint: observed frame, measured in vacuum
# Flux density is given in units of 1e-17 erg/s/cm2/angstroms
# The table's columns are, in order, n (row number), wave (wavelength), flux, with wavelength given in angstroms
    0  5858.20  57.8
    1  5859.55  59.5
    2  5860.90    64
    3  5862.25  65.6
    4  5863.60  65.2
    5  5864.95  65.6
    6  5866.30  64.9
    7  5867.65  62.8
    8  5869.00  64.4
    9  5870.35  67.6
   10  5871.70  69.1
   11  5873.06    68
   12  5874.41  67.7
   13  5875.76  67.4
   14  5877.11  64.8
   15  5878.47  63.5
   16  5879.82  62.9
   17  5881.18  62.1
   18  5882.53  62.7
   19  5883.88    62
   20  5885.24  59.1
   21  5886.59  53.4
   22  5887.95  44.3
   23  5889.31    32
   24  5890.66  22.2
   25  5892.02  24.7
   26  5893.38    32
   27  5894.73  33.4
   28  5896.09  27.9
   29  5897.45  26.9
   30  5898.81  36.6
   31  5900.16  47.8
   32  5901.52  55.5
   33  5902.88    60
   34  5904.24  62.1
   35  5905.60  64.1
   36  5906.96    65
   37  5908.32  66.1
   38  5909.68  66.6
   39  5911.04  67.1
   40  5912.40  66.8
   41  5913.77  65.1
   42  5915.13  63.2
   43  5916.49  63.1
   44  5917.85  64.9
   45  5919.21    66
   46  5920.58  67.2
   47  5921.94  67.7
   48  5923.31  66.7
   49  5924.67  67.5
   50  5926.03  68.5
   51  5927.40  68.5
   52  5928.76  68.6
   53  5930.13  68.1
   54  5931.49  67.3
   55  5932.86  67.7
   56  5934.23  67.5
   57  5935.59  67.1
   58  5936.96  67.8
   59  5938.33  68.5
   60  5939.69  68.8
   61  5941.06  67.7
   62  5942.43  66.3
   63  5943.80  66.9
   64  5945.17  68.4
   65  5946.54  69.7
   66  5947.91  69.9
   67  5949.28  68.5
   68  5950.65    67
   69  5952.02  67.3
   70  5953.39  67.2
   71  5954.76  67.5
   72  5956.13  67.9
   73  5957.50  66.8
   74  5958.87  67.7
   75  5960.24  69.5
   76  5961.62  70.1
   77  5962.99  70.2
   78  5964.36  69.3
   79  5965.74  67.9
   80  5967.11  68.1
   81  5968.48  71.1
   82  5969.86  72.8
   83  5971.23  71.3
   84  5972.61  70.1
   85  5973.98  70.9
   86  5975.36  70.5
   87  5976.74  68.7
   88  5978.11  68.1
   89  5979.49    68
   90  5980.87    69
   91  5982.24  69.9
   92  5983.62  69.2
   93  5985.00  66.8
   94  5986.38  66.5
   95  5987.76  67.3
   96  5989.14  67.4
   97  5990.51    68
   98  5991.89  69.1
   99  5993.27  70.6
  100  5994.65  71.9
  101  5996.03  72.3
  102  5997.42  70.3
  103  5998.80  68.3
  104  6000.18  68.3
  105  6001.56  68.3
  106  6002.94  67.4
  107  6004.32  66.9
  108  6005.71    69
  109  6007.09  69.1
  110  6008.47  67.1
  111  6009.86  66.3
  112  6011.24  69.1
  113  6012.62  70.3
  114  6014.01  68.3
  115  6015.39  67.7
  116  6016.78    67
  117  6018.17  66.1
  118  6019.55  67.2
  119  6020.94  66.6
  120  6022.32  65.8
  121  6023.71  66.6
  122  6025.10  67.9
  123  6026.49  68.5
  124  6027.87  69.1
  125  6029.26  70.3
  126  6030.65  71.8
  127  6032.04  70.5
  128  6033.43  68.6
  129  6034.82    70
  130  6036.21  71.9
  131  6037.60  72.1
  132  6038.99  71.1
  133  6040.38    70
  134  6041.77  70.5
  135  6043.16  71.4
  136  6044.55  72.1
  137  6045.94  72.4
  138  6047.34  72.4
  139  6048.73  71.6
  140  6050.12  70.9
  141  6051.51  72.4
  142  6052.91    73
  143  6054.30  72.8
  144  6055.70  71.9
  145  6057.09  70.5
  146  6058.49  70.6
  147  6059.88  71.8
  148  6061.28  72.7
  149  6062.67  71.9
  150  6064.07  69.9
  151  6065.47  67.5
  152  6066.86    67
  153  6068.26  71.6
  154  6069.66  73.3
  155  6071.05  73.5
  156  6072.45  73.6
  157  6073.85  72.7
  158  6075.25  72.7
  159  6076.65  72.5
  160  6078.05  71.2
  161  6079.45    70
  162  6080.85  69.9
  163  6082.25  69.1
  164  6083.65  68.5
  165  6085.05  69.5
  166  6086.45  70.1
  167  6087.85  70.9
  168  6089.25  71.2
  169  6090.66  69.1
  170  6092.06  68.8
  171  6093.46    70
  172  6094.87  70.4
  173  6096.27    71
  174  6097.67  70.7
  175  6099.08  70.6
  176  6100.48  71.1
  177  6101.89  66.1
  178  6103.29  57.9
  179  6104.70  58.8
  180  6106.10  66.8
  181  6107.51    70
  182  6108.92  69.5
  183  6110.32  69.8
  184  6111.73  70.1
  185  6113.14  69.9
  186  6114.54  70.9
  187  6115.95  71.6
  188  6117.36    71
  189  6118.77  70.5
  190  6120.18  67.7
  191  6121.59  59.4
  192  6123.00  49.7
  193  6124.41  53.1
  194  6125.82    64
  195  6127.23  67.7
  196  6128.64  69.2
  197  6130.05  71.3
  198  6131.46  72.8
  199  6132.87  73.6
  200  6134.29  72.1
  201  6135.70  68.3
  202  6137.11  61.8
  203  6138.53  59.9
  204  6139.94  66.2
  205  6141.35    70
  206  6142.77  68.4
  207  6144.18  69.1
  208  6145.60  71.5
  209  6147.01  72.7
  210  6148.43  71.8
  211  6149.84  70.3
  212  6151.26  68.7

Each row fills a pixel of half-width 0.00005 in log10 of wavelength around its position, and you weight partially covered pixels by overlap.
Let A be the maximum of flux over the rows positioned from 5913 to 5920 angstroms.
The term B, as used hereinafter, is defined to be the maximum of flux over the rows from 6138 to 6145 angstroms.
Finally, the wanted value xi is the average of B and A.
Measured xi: 68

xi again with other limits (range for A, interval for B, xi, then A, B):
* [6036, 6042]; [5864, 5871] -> 70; 72.1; 67.6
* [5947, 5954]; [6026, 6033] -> 71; 69.9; 71.8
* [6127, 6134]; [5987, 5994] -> 72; 73.6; 70.6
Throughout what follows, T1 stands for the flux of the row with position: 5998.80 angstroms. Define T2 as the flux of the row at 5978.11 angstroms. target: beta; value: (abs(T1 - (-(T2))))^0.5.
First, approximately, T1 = 68.3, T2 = 68.1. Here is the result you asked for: 11.7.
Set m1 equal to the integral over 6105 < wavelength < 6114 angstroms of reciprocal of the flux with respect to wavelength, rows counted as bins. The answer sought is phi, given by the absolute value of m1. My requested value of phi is 0.131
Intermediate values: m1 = 0.131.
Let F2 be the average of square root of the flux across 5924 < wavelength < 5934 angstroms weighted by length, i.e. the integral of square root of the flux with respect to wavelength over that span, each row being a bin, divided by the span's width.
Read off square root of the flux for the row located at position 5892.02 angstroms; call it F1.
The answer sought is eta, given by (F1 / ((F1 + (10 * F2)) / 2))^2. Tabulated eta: 0.0129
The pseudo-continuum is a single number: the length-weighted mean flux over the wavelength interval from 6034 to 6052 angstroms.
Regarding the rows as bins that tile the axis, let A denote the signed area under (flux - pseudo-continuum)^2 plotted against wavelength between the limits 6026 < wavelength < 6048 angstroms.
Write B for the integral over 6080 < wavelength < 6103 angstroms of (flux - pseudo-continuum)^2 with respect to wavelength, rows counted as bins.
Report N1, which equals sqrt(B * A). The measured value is 87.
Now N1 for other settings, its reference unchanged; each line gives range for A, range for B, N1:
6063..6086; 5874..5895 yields 1234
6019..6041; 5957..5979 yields 156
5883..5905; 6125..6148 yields 3529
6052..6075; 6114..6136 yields 354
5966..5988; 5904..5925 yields 359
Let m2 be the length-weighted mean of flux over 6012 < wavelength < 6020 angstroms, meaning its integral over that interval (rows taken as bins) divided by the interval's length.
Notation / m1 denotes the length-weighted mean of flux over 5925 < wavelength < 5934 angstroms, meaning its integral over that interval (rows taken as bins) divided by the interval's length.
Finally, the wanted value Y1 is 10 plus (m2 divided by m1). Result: 11.0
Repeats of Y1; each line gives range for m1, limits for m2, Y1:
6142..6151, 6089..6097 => 11.0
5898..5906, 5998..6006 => 11.3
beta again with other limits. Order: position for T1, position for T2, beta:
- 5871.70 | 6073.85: 11.9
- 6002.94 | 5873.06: 11.6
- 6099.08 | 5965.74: 11.8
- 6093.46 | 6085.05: 11.8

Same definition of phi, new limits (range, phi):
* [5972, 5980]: 0.115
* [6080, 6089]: 0.129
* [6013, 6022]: 0.134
